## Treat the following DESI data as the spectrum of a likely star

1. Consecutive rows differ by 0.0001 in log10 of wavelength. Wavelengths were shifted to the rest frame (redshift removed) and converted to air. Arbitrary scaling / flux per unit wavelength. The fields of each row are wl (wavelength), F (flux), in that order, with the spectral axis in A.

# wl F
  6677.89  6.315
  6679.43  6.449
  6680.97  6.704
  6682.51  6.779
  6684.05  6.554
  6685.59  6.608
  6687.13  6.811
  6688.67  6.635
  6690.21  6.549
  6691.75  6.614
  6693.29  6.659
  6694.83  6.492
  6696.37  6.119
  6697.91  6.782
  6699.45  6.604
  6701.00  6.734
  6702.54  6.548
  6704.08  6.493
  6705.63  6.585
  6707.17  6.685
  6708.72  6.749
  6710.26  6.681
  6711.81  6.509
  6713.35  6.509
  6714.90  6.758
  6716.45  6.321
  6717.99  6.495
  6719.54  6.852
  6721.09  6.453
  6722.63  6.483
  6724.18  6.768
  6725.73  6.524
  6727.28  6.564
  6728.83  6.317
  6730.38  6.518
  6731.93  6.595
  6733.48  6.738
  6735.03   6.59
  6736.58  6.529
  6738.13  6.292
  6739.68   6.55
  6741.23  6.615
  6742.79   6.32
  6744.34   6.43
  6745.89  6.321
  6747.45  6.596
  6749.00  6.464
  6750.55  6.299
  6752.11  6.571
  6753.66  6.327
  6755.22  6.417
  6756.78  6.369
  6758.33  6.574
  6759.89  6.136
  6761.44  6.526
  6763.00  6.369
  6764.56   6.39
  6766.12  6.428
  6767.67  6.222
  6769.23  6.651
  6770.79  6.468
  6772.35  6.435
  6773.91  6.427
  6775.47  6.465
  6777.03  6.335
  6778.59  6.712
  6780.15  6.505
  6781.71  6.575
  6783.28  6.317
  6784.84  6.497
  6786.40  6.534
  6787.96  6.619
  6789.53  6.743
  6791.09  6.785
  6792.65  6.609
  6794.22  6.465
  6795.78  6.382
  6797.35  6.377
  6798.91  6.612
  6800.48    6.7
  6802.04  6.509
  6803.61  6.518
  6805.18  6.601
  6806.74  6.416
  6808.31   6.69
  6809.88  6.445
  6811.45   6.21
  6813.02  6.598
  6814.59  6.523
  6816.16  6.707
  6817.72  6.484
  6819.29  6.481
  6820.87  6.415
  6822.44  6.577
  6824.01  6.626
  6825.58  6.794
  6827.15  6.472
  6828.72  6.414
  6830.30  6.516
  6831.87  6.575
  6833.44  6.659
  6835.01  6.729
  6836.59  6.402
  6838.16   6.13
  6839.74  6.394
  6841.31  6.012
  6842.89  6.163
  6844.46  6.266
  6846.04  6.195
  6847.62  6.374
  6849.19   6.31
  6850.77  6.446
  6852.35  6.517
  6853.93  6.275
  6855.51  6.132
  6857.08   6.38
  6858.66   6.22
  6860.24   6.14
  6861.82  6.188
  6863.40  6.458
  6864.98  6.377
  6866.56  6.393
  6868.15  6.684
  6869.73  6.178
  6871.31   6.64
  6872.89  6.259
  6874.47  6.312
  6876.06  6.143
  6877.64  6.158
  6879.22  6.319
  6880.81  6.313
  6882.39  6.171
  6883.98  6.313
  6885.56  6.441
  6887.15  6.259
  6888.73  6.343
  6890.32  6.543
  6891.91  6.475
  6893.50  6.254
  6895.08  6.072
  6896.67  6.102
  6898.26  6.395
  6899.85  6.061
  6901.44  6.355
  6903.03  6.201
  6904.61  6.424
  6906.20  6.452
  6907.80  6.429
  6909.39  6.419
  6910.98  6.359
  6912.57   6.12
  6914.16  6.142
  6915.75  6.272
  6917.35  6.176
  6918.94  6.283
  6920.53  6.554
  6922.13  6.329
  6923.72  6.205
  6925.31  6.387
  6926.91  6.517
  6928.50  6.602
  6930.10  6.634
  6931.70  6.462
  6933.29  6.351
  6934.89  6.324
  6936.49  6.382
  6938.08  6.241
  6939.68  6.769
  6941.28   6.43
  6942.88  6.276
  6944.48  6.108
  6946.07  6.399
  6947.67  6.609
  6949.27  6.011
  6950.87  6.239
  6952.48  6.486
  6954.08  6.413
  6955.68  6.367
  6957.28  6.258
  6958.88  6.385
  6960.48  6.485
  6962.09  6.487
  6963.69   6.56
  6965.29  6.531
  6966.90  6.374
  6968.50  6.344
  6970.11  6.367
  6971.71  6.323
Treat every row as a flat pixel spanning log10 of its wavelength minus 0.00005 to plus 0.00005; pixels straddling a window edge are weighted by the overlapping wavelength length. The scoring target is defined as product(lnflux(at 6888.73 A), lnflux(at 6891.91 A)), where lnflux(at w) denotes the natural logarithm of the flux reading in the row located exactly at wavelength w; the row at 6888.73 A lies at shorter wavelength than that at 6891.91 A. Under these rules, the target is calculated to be 3.45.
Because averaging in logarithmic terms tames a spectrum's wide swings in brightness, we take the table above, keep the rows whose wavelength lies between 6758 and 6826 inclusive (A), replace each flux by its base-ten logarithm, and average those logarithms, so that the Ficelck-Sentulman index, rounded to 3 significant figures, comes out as 0.813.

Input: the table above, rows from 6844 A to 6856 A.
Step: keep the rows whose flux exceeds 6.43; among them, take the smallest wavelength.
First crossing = 6850.77 A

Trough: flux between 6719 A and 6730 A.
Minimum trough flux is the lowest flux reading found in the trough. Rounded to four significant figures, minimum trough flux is 6.317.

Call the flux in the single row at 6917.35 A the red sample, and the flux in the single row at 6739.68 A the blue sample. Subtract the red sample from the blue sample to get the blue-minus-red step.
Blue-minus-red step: 0.4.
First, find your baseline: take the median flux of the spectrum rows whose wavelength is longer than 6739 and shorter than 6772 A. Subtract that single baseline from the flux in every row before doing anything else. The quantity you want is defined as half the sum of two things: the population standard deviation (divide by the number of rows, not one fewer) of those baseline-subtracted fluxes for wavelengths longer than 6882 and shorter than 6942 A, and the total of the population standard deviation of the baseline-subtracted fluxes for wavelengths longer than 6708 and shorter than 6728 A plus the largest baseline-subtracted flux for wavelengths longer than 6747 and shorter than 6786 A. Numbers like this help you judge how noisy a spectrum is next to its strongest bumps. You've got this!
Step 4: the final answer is 0.297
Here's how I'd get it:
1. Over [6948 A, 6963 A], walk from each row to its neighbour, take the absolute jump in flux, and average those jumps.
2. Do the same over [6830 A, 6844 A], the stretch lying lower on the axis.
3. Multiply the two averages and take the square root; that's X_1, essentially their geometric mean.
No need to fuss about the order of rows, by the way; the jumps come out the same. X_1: 0.15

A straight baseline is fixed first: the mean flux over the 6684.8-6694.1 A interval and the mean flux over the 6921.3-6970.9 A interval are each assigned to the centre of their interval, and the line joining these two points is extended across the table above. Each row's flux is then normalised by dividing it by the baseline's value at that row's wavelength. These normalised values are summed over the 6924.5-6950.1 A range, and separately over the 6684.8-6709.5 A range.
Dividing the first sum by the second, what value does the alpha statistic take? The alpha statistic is 1.01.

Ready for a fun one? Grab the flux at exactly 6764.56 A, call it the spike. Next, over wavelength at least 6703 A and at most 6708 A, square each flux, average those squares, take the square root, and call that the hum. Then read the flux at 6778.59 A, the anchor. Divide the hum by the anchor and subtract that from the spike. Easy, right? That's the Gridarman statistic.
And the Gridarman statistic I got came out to 5.41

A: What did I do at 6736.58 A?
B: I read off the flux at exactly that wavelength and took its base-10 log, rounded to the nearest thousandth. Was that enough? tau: 0.815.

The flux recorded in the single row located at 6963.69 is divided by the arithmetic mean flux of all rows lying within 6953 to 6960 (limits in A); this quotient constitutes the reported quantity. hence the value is 1.03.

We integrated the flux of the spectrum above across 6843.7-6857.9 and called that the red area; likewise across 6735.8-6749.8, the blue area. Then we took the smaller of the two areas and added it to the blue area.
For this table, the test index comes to 180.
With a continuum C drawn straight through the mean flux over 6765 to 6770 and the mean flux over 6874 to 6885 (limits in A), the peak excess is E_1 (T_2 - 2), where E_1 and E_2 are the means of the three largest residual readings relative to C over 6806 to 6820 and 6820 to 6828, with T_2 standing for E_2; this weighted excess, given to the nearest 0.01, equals -0.51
